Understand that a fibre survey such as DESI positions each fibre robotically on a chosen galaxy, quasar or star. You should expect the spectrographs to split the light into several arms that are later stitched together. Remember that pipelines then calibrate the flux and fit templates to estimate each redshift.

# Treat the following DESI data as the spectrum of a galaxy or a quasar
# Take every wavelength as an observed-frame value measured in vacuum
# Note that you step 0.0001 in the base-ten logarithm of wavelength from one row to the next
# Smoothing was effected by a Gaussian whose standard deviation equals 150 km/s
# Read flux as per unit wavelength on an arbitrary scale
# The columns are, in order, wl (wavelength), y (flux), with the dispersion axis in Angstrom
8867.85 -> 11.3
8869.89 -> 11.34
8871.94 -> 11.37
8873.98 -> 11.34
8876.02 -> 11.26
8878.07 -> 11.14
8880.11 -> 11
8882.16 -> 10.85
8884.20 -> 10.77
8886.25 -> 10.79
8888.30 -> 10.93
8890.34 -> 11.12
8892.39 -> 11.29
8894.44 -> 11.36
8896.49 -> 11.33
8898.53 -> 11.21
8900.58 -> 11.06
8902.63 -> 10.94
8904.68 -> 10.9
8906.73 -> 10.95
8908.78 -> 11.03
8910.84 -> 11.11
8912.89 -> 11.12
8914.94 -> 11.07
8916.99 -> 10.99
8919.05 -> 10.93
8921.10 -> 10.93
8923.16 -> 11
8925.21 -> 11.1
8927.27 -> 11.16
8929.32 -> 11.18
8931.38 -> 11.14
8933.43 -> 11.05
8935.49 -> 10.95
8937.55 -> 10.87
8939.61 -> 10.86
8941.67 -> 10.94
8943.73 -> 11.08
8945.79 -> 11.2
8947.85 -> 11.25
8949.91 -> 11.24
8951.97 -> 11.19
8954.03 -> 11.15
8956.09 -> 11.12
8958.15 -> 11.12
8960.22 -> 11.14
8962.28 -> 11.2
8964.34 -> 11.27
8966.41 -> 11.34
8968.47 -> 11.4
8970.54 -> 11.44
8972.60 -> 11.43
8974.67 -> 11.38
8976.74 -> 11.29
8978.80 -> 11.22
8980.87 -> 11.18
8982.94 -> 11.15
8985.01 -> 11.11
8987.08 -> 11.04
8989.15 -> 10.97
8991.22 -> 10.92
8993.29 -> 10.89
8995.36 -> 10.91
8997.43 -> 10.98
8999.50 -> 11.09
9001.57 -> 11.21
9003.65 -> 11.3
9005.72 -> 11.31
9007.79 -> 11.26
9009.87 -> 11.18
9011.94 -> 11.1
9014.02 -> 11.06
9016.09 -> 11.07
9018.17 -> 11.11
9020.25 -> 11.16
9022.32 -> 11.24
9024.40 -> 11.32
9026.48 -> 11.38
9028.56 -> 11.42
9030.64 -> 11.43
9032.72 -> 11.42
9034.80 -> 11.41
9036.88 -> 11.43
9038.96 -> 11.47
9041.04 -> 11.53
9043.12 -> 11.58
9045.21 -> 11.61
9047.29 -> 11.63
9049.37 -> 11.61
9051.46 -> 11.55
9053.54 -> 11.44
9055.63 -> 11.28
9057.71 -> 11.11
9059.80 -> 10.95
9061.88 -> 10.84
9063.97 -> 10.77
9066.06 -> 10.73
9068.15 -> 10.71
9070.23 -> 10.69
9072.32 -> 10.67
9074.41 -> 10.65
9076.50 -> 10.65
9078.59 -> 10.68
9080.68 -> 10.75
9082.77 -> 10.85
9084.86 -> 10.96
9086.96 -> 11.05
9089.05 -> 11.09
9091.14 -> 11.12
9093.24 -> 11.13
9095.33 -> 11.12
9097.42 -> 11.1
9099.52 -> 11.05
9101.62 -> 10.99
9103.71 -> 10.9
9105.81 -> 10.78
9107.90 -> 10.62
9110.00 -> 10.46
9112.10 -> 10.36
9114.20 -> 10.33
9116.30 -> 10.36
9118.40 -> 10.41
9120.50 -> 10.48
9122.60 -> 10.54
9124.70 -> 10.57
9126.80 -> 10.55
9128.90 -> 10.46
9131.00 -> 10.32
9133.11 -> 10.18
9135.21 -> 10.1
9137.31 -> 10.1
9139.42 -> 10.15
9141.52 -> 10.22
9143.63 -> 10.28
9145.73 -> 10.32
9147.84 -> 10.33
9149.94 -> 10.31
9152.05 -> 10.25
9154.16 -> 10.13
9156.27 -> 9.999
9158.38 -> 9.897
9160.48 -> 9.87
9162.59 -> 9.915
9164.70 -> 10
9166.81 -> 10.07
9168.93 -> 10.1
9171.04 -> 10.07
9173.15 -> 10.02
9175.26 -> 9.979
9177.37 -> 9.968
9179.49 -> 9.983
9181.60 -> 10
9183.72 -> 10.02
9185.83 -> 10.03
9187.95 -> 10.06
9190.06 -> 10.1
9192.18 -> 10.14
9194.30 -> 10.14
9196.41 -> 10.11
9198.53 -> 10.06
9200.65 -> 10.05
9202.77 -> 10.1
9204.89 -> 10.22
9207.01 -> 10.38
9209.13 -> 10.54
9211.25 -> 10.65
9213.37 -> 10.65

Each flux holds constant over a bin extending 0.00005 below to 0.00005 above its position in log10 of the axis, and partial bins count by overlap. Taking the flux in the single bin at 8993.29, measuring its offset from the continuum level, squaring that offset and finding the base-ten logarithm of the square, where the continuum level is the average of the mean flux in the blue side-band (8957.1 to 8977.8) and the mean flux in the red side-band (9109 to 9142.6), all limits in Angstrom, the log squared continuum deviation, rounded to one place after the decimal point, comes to -2.4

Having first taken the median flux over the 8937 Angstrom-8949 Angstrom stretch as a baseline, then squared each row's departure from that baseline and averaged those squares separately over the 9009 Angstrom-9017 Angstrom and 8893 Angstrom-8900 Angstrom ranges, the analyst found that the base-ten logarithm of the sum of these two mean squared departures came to -1.0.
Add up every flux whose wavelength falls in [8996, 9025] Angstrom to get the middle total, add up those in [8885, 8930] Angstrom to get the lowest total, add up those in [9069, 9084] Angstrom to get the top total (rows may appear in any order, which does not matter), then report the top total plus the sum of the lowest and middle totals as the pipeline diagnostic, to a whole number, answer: 475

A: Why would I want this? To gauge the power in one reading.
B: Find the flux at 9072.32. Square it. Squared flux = 114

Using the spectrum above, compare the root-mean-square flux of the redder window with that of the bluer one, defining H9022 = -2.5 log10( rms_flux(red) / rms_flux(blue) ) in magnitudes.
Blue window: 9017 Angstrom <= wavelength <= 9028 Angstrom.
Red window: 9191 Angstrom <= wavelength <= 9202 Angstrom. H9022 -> 0.12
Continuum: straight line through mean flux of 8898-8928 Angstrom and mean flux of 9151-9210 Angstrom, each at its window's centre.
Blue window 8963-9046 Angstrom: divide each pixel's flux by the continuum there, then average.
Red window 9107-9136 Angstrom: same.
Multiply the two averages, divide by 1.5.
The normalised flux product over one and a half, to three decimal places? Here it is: 0.709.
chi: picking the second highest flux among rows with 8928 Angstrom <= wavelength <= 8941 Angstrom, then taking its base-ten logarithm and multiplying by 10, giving 10.5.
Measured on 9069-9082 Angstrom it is 10.3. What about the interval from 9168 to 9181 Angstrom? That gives 10.0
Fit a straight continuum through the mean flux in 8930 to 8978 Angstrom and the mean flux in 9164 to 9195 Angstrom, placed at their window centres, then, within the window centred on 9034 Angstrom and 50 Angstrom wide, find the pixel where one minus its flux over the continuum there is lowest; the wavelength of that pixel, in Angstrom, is 9047.29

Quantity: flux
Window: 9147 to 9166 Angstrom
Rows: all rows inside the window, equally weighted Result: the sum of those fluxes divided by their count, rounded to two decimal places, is 10.08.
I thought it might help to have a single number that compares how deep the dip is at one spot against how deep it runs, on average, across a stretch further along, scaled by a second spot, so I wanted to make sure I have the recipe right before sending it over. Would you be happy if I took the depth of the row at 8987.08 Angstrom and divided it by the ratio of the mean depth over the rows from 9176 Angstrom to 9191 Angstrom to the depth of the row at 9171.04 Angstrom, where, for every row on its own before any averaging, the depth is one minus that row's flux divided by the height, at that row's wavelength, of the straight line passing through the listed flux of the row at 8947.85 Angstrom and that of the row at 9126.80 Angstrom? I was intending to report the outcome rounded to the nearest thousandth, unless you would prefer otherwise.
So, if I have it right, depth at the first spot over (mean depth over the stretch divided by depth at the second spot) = 0.005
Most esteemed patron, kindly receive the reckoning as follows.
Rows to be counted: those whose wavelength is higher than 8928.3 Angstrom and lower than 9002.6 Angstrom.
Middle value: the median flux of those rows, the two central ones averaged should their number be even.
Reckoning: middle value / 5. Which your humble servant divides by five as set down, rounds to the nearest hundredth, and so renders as 2.23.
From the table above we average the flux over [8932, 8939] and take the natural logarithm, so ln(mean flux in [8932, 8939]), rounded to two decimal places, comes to 2.39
